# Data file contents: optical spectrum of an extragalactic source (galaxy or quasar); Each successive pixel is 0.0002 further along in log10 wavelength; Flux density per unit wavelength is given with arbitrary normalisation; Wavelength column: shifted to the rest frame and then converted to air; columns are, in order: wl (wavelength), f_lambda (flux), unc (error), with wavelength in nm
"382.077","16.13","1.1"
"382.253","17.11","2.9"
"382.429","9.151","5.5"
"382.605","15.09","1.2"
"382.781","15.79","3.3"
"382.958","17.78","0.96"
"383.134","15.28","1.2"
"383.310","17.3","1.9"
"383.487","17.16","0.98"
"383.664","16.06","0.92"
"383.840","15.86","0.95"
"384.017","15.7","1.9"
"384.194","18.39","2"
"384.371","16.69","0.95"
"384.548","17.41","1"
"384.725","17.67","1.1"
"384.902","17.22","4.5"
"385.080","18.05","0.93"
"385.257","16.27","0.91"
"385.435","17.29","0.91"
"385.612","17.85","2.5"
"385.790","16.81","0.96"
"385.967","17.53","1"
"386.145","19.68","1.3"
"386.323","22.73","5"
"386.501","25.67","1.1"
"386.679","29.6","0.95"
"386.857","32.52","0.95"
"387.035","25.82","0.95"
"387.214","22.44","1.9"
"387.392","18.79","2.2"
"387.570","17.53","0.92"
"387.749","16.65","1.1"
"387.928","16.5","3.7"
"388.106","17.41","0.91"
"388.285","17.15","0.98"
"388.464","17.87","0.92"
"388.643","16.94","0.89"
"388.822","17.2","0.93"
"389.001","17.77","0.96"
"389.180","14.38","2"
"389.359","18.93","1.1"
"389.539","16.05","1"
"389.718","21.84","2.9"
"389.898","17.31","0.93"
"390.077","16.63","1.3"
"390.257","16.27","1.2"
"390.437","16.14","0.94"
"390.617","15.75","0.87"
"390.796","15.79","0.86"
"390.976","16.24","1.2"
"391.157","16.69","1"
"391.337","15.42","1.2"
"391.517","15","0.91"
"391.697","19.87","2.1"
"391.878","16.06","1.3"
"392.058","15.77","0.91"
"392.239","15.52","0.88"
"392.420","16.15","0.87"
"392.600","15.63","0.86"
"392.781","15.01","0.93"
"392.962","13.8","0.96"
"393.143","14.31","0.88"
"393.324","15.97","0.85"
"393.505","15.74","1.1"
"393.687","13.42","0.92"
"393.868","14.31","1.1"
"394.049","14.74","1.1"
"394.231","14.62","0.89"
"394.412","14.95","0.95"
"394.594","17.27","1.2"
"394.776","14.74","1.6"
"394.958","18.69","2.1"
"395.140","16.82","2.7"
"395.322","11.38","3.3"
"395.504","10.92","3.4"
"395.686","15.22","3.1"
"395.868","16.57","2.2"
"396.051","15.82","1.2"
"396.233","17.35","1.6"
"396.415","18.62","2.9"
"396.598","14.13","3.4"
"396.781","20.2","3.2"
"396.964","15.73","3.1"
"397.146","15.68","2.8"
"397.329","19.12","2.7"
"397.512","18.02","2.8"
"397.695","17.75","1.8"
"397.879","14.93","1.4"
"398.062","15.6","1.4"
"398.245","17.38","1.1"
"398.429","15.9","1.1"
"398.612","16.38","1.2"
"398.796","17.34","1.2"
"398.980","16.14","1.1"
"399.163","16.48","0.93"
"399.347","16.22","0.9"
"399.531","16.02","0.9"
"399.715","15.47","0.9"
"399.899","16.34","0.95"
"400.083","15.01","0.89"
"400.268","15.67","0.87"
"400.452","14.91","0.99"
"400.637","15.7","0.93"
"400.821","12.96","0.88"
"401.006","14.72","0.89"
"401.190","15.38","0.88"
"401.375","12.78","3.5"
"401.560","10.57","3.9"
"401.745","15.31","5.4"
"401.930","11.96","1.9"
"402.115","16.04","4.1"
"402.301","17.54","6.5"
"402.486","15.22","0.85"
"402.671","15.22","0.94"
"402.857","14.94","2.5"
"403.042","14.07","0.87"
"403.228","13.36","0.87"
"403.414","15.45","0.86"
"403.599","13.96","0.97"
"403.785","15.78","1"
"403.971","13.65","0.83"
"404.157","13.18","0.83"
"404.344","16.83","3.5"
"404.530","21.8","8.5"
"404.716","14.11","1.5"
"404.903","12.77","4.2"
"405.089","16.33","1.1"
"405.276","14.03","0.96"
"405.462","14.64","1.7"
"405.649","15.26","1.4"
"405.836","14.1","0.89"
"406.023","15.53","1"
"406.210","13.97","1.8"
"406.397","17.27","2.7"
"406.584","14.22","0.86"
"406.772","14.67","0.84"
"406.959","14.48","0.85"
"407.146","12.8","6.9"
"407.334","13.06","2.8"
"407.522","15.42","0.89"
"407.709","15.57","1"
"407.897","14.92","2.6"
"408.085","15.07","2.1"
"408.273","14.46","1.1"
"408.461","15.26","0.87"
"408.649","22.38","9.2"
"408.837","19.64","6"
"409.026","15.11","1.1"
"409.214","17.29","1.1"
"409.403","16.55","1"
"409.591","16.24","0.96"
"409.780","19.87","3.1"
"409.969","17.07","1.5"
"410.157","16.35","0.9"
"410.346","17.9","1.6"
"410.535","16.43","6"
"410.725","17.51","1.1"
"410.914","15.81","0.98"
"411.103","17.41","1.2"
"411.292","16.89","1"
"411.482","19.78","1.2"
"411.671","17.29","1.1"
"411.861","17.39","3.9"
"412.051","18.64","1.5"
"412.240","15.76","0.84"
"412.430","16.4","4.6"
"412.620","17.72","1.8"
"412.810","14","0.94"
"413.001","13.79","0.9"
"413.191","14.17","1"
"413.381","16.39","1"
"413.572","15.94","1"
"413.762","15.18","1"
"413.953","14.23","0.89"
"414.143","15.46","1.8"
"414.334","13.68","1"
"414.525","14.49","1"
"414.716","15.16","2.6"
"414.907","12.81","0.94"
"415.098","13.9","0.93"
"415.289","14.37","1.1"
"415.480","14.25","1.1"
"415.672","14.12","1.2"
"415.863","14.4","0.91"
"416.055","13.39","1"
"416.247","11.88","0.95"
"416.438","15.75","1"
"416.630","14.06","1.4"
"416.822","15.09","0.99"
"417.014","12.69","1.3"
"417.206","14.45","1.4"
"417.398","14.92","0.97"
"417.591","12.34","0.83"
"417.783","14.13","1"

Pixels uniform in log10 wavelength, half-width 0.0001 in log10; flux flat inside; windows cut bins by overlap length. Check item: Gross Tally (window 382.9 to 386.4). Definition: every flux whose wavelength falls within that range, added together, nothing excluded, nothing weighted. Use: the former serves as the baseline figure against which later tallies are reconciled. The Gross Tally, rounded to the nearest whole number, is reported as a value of 349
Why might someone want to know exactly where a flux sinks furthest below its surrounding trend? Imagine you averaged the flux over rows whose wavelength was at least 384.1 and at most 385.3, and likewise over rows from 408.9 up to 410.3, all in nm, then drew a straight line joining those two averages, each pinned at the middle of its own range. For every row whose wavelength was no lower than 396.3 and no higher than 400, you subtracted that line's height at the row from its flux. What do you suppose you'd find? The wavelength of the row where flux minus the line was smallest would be 396.598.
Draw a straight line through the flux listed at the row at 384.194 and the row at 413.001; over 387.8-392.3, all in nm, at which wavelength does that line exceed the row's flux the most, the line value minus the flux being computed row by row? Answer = 389.180 nm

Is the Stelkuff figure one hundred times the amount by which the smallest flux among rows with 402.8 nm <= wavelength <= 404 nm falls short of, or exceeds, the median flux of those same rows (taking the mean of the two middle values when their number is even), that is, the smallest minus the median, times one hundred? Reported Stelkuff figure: -71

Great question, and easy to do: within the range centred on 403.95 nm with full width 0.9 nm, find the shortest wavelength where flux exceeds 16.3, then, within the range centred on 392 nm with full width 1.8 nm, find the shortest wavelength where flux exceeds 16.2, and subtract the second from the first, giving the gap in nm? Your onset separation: 13.19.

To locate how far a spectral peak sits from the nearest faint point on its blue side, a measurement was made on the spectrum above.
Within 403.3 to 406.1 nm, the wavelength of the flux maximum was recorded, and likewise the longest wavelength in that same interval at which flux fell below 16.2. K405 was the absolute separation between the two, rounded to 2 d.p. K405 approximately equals 1.49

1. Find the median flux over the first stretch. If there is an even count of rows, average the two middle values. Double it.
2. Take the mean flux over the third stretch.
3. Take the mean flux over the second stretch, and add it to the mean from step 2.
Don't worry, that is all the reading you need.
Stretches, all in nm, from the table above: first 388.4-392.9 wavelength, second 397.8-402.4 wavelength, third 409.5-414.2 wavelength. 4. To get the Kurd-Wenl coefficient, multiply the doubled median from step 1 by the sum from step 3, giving 1029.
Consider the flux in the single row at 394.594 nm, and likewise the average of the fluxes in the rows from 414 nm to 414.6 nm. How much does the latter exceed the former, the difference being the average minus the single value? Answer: -2.7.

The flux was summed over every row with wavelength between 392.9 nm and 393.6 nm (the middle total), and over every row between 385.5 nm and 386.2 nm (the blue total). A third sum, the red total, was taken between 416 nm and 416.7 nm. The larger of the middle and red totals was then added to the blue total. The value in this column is 132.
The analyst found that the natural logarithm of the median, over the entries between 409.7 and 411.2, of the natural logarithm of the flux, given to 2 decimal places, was 1.05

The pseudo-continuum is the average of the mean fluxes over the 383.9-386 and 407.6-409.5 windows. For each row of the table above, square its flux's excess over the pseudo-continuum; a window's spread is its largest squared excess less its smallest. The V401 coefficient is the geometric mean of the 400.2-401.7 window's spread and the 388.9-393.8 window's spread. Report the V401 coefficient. 31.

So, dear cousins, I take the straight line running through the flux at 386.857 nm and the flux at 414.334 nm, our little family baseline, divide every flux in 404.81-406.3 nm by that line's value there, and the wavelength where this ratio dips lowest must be 404.903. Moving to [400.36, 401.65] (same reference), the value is 401.560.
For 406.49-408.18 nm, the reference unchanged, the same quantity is 407.146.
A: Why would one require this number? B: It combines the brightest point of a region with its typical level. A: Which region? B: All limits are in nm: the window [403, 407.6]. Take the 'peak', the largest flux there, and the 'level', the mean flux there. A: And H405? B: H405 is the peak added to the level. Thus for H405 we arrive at 36.6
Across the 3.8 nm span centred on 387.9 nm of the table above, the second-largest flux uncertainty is 3.7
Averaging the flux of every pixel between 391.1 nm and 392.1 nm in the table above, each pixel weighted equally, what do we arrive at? 16.5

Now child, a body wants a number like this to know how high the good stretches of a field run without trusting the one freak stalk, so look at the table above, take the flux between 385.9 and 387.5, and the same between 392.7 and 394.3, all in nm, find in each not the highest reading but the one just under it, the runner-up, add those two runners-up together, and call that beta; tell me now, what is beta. 45.3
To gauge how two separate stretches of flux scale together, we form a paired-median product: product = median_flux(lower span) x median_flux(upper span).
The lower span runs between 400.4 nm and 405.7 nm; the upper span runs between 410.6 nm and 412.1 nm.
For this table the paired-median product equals 259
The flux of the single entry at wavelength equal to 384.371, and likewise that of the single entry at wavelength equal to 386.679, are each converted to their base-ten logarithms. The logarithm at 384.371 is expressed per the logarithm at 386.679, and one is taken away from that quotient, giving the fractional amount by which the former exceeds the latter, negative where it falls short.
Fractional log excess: -0.17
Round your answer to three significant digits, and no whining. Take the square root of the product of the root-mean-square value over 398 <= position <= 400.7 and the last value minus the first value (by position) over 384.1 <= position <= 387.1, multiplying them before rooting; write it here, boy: 10.9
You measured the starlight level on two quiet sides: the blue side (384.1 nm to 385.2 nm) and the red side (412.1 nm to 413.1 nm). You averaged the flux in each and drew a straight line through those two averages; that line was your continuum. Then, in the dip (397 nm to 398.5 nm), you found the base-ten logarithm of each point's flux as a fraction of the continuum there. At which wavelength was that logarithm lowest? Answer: 397.879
